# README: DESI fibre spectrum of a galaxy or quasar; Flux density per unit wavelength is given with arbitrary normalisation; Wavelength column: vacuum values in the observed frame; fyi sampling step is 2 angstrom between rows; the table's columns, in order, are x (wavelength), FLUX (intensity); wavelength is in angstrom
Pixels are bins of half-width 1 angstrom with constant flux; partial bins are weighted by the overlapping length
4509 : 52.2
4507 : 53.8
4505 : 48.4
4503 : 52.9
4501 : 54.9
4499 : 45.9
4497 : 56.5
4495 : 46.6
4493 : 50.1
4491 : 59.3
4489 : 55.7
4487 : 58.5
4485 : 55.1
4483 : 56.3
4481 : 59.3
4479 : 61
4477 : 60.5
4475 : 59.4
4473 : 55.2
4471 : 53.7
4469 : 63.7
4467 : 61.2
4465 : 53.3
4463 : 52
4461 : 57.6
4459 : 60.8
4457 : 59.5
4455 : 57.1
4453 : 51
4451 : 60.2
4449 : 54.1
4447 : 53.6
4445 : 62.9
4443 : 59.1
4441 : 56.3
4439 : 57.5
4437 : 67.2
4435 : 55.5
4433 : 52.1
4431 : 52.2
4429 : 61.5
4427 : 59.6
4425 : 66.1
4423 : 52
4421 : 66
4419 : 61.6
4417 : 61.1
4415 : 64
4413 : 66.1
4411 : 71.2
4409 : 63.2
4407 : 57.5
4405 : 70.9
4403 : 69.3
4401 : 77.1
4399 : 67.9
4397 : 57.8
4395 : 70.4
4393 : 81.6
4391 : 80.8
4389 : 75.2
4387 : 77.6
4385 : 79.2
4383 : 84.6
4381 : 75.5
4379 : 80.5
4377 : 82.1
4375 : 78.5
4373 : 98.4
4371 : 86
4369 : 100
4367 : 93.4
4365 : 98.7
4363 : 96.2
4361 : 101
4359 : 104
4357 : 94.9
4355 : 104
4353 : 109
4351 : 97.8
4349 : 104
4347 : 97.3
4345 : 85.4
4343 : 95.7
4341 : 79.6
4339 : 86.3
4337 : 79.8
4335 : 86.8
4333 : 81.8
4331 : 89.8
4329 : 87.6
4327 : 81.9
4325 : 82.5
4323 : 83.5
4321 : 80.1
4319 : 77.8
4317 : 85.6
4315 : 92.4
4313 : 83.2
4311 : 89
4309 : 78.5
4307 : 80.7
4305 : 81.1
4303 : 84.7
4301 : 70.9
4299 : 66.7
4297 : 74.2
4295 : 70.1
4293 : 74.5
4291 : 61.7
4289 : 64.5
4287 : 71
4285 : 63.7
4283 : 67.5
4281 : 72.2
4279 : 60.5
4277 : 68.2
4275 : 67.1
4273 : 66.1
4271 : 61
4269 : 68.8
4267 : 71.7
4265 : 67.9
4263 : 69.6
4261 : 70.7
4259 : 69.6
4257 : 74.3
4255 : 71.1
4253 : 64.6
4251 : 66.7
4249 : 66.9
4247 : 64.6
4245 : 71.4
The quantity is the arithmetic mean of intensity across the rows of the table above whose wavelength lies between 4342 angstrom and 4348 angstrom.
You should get 93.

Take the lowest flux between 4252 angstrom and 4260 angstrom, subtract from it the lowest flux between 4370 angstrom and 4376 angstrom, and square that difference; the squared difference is 193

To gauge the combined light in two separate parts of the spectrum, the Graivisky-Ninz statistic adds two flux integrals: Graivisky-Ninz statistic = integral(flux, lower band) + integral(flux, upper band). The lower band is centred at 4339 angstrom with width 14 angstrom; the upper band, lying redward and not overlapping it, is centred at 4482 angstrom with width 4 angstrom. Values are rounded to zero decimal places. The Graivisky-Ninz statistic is 1422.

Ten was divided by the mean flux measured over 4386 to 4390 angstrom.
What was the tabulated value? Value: 0.131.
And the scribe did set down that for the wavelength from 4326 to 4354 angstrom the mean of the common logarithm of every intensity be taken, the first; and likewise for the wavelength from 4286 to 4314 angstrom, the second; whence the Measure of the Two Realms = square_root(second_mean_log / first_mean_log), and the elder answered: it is 0.98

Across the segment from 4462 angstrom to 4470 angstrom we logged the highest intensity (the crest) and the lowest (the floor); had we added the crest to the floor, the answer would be 116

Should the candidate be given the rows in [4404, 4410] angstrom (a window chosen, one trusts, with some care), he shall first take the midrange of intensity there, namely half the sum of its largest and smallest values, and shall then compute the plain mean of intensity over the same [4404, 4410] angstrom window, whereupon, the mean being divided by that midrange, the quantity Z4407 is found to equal 0.99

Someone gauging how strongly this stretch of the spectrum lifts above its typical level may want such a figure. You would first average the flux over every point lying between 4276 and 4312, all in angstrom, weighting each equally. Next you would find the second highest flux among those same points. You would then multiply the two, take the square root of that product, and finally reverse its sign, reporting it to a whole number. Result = -78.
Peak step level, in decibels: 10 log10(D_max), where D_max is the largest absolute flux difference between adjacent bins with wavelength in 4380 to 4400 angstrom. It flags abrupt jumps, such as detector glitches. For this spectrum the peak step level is 11.0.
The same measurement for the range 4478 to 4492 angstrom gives 5.6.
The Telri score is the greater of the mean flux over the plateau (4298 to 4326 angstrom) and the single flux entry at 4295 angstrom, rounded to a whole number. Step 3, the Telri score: 81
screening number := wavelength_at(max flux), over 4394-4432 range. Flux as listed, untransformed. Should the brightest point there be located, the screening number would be 4401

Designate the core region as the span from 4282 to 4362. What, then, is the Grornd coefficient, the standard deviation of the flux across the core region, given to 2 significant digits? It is 12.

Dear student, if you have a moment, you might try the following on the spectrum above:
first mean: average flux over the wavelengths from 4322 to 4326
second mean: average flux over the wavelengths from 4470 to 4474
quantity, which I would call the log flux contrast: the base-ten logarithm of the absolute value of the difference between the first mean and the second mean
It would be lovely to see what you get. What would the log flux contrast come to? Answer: 1.46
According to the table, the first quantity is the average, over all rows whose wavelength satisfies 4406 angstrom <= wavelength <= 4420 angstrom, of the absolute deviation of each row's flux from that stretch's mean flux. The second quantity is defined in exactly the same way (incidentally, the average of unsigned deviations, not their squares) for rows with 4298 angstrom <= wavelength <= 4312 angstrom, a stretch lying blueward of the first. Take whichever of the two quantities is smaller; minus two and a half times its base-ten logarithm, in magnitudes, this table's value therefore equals -1.2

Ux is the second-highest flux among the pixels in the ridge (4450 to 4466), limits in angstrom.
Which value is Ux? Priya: 60.2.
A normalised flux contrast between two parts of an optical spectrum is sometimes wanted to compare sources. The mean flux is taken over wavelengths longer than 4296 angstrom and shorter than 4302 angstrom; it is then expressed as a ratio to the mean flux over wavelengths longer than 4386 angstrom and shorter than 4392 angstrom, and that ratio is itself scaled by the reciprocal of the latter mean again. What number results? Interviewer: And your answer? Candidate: 0.012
